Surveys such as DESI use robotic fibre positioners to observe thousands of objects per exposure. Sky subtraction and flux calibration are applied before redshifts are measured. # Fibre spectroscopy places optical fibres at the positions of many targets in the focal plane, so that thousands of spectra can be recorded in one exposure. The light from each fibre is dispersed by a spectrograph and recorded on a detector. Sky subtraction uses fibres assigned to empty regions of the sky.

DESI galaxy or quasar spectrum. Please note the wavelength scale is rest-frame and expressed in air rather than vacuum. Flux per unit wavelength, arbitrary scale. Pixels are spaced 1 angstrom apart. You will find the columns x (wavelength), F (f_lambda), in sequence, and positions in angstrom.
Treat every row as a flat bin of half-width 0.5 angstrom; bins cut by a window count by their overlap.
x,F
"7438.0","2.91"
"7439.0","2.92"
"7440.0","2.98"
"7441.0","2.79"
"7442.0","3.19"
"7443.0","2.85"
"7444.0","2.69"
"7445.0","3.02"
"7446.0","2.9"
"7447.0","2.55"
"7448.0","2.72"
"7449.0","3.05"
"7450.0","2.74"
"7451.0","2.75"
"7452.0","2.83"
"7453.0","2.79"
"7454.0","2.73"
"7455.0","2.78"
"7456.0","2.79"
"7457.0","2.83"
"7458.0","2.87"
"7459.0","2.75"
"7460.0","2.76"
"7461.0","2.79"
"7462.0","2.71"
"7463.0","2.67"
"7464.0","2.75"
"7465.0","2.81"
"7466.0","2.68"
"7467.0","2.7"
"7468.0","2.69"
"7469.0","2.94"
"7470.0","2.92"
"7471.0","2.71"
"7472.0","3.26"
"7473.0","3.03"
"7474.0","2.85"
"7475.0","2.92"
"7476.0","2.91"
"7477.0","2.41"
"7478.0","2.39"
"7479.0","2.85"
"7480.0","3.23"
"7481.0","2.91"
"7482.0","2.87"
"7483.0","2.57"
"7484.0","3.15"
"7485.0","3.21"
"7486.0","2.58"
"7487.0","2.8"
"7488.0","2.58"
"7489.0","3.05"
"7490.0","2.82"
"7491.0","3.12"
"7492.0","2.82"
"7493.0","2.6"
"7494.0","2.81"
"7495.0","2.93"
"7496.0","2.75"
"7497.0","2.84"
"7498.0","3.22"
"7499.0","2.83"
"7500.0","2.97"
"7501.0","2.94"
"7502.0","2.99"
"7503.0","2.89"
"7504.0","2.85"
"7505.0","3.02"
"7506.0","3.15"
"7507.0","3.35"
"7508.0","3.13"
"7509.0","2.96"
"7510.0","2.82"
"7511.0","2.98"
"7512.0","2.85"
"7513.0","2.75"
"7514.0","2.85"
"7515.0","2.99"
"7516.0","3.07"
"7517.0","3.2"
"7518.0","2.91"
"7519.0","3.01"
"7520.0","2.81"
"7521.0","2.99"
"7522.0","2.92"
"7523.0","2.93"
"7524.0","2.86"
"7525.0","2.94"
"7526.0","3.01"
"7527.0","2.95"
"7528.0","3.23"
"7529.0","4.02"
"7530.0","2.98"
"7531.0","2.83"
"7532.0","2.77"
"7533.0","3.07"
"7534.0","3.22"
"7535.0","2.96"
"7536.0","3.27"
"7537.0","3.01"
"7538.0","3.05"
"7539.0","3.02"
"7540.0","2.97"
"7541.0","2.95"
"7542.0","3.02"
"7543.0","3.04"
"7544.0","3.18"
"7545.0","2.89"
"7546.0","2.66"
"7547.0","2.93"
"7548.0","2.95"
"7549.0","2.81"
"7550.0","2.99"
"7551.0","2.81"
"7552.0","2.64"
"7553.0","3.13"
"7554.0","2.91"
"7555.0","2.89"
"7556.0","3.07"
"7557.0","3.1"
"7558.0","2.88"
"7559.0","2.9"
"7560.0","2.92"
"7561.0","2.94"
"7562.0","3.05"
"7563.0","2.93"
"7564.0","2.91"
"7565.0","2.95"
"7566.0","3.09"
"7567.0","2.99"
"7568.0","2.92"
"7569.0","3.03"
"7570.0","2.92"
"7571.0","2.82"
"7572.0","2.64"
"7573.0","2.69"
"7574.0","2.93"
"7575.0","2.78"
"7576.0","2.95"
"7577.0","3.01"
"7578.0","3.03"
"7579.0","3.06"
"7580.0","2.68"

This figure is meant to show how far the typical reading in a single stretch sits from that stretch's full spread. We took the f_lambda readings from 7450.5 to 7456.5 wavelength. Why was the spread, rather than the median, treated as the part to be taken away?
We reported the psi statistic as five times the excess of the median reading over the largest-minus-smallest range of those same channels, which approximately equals 13.4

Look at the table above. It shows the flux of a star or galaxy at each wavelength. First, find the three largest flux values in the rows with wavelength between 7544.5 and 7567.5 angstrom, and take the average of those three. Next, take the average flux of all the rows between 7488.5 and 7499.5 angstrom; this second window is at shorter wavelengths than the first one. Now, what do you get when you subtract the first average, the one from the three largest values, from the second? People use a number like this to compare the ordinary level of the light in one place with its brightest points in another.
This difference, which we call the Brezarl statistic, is -0.22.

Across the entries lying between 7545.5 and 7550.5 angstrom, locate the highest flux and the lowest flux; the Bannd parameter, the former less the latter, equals 0.33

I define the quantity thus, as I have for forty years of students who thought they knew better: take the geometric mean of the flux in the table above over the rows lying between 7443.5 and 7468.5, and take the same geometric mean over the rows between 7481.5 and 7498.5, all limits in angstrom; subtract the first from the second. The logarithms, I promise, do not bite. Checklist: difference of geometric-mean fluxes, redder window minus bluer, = 0.086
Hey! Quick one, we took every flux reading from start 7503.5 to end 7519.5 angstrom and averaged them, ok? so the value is 2.99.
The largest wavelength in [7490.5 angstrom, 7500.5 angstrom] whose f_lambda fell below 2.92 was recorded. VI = 7499.0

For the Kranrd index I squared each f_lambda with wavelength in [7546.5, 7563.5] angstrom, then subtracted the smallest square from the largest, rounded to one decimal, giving 2.8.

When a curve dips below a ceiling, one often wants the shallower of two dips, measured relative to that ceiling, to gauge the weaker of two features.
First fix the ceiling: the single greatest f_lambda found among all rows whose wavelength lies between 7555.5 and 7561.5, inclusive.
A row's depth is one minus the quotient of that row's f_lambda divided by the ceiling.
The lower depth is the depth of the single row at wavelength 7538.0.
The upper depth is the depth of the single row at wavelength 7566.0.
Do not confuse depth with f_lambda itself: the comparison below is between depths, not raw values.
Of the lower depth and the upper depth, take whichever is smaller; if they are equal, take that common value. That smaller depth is 0.00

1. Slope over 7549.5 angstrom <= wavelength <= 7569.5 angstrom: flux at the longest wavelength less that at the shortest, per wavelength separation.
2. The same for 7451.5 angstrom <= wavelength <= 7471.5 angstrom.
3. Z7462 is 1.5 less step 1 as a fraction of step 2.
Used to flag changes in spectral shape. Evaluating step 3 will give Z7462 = 1.8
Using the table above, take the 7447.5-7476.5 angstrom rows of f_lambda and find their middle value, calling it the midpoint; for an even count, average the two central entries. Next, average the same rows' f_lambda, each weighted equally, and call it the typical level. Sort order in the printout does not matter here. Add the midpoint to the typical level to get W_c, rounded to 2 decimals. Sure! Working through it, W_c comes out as 5.61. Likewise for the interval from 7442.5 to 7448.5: 5.57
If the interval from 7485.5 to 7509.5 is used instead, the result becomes 5.83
